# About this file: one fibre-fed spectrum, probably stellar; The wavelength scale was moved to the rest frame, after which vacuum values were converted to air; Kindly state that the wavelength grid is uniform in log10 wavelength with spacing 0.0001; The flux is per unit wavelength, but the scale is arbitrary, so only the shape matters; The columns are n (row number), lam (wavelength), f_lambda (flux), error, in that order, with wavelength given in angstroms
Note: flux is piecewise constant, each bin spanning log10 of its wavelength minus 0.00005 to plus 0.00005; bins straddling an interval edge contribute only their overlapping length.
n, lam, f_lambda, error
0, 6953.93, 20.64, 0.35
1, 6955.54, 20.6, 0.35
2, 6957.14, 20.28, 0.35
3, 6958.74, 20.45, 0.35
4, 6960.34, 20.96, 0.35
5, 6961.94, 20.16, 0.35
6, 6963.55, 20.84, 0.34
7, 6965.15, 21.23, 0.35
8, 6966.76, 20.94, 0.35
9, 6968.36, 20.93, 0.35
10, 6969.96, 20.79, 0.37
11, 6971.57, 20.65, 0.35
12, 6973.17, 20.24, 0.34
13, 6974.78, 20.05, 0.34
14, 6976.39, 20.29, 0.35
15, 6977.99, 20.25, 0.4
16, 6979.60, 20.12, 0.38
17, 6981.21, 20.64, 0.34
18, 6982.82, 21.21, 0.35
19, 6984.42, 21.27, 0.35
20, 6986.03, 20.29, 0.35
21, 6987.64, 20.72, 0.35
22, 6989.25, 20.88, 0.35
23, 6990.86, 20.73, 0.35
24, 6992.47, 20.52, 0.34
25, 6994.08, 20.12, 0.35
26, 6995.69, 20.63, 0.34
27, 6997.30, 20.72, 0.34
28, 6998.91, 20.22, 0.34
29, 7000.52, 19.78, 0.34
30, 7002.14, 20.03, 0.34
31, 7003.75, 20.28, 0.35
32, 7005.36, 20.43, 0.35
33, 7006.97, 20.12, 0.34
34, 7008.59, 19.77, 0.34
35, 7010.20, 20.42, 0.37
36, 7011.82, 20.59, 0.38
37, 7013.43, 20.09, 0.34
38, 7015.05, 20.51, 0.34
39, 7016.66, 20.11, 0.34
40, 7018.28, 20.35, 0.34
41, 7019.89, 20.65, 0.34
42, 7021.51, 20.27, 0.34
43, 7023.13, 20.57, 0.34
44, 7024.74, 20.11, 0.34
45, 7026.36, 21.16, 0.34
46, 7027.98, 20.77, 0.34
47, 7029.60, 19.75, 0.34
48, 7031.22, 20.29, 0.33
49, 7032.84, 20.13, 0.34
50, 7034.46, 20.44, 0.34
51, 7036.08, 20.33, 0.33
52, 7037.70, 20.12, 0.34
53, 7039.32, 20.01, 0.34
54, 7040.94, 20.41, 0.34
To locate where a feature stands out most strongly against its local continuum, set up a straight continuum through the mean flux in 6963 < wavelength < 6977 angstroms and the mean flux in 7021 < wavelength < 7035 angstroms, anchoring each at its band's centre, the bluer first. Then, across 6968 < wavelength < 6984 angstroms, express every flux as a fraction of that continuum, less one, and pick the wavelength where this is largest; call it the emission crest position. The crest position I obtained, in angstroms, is 6982.82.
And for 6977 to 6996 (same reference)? 6984.42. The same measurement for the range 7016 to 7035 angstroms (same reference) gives 7026.36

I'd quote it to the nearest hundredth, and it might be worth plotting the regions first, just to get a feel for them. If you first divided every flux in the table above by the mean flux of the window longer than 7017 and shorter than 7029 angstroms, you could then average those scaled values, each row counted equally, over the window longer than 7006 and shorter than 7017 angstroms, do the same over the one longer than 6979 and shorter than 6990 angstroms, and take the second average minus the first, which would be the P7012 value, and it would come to 0.02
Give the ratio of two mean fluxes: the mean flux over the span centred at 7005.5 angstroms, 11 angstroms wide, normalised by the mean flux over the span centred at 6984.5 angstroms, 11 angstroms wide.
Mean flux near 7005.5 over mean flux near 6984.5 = 0.970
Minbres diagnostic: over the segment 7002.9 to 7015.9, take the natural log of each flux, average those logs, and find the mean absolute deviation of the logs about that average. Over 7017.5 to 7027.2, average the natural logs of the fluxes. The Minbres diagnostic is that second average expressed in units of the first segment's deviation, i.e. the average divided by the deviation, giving 288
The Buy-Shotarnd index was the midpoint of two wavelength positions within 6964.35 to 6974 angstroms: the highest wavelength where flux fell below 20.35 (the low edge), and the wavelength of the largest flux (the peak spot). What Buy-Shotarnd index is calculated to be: 6969.2 angstroms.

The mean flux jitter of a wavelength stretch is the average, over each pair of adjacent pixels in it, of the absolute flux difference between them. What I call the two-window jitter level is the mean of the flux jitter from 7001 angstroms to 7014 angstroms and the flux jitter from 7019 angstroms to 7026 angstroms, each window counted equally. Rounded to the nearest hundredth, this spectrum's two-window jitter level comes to 0.36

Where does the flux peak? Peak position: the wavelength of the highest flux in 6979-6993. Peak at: 6984.42 angstroms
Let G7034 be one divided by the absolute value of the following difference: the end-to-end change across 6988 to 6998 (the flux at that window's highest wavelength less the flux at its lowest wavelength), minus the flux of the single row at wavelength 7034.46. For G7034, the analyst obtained 0.0485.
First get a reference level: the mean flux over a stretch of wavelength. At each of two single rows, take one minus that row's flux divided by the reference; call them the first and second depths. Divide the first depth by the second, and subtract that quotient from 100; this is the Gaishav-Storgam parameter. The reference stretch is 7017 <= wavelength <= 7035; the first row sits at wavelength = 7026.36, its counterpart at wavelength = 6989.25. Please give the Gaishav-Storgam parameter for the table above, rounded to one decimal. 98.4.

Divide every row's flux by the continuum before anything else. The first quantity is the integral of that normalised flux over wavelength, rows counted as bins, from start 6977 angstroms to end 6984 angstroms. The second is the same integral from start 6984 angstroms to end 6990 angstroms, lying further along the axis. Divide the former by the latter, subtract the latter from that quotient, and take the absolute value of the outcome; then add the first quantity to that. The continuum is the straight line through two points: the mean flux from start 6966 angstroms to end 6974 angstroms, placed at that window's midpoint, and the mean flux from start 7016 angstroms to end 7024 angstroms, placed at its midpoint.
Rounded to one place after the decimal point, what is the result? 11.9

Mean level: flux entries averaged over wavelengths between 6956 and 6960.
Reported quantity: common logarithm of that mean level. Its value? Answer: 1.31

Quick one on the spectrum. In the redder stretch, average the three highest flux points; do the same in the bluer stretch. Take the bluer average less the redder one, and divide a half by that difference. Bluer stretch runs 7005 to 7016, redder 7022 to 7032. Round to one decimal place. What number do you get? -1.5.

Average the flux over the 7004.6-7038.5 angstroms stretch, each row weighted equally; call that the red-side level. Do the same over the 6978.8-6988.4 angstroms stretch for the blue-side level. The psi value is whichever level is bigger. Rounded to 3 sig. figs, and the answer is 20.7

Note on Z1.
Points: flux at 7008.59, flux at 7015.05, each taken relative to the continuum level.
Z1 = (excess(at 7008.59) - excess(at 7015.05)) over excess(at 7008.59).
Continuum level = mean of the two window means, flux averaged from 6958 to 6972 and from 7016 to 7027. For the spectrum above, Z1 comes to 0.87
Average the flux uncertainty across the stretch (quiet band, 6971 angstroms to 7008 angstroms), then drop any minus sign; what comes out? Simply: 0.349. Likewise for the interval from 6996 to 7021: 0.346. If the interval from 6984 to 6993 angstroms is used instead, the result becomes 0.348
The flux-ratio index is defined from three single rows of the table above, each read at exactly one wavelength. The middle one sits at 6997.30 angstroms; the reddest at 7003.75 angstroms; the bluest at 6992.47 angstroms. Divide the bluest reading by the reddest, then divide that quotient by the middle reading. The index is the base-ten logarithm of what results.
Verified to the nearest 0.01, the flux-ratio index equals -1.31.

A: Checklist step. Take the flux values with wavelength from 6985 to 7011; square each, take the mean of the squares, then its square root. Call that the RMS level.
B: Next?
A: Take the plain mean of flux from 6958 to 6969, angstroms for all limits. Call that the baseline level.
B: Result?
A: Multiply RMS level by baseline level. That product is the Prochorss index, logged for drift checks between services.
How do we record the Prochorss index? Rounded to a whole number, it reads 423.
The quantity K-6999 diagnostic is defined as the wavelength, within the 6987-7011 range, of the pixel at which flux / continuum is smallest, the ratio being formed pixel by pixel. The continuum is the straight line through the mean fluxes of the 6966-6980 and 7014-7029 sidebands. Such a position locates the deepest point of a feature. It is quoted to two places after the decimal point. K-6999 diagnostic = 7008.59 angstroms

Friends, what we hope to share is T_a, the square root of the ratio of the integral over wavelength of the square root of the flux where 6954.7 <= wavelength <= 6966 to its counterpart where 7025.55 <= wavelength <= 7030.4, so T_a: 1.5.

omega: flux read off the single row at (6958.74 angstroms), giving 20.45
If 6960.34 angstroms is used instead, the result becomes 20.96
